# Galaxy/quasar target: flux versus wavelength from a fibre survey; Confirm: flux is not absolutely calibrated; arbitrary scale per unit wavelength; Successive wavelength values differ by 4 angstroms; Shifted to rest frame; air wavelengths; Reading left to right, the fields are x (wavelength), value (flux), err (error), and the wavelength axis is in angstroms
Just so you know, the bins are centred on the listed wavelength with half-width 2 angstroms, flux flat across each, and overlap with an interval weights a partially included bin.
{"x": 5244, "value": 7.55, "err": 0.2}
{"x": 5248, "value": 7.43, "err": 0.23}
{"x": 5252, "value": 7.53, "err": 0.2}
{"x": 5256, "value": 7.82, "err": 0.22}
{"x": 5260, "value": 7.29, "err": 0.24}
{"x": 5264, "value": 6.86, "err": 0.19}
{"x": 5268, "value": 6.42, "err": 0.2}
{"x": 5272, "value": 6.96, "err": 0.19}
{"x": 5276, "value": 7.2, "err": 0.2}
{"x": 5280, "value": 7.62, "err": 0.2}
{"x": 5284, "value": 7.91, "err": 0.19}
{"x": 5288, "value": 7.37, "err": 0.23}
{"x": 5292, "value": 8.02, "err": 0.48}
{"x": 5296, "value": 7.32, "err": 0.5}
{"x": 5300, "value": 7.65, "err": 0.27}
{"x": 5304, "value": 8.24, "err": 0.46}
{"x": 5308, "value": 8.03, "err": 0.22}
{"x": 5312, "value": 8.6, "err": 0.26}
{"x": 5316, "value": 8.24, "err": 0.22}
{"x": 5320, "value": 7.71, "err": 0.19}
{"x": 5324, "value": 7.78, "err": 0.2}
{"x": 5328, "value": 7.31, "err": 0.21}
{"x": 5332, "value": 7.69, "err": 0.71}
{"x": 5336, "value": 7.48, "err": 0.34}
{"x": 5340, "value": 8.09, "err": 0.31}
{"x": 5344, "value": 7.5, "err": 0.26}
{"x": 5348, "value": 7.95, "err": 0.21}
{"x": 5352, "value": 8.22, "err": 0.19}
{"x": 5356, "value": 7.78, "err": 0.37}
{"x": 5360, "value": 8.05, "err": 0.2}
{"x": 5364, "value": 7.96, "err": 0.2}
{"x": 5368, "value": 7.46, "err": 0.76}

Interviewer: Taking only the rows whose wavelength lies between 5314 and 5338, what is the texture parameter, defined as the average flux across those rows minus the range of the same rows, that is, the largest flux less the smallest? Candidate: 6.8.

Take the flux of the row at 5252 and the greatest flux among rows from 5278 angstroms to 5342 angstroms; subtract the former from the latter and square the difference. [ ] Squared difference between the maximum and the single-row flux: 1.1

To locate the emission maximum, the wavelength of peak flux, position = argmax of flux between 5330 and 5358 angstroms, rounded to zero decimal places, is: 5352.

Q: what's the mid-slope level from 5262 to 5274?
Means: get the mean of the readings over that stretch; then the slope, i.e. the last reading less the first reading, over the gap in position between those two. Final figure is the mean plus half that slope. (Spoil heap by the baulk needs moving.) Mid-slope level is 6.75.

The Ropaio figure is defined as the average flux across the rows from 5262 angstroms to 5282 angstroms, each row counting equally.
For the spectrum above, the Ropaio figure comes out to 7.01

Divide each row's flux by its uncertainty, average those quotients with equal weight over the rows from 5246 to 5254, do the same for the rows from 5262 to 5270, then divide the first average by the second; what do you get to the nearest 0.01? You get 1.03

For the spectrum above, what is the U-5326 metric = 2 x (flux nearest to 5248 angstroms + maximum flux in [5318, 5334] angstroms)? 30.42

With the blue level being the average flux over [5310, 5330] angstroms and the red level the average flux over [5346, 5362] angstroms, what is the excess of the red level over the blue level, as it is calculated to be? 0.1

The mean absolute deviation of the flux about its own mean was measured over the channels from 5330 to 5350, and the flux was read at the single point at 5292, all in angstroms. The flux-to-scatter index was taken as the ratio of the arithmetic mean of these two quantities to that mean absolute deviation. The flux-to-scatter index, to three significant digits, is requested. 18.5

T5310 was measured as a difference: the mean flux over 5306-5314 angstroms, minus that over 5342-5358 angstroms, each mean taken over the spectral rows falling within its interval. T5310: 0.45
